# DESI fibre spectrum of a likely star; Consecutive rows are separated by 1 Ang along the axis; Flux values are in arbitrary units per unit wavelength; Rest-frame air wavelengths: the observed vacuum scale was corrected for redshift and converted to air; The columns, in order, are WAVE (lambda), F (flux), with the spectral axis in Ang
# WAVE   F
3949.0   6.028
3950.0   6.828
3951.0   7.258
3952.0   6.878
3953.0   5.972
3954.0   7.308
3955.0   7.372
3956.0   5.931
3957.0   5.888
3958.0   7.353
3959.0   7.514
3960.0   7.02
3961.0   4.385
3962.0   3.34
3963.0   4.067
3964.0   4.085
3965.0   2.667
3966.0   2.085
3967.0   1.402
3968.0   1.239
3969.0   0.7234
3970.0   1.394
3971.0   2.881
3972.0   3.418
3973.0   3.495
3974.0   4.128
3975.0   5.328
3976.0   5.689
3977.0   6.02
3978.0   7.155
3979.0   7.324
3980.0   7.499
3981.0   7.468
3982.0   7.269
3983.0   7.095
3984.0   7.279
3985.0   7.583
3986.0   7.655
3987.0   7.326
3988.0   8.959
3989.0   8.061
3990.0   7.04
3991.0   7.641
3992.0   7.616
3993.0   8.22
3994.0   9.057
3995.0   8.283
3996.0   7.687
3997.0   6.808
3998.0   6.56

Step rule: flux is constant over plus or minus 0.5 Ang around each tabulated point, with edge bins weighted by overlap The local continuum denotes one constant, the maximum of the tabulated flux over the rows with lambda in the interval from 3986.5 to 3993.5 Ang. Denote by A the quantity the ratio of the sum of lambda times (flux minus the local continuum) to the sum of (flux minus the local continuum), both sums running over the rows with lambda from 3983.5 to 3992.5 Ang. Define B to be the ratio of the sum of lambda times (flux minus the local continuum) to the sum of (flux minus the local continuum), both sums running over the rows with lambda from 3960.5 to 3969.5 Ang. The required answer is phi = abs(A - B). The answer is 22.4 Ang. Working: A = 3987.9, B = 3965.5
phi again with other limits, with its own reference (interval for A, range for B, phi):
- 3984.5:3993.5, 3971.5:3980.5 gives 14.0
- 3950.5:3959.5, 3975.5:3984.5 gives 24.5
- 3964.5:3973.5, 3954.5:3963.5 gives 9.0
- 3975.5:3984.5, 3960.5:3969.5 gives 13.9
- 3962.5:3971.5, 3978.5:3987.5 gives 15.7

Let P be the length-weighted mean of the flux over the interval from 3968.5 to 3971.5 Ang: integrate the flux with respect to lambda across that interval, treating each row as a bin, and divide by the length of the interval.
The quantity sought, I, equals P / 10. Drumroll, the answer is 0.17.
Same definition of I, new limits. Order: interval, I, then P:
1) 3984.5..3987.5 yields 0.75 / 7.5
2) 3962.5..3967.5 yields 0.29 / 2.9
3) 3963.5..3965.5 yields 0.34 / 3.4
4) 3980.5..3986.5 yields 0.74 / 7.4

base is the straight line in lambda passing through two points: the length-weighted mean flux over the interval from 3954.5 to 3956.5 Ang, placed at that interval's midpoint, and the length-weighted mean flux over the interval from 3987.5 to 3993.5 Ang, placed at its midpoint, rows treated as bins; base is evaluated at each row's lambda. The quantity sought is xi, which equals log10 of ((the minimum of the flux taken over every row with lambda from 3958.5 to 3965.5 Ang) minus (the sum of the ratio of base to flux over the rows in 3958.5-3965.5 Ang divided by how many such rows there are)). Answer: 0.01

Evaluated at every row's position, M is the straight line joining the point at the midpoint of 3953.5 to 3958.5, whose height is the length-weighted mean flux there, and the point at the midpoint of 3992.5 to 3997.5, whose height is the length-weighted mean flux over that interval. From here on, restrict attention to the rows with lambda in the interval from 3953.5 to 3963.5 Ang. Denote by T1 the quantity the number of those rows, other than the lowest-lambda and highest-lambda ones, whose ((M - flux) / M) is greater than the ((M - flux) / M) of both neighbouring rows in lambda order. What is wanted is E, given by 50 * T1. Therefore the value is 100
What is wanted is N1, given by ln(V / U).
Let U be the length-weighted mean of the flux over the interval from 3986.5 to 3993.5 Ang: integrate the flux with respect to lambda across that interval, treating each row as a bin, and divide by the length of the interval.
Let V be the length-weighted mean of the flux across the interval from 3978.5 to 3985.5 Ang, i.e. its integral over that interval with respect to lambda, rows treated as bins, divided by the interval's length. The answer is -0.06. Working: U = 7.8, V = 7.4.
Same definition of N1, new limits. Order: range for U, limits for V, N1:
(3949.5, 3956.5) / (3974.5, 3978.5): -0.12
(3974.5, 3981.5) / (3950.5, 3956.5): 0.02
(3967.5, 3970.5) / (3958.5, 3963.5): 1.55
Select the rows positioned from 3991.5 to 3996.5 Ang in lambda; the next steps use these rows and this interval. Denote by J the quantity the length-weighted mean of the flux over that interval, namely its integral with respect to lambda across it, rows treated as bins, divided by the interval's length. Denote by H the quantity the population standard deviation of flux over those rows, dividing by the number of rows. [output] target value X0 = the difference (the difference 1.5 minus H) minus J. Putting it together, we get -7.2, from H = 0.52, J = 8.2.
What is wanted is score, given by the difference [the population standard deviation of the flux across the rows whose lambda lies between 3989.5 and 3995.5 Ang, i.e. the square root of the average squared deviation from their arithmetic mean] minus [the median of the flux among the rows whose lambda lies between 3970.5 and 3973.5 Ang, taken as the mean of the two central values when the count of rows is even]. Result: -2.8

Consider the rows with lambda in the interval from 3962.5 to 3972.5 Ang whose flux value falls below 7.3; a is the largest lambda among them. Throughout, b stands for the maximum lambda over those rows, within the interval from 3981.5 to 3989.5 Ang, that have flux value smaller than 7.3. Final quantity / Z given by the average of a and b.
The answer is 3978.0 Ang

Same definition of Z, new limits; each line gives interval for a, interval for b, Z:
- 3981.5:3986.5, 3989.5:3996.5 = 3987.0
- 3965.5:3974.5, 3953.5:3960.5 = 3967.0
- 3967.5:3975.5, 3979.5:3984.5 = 3979.5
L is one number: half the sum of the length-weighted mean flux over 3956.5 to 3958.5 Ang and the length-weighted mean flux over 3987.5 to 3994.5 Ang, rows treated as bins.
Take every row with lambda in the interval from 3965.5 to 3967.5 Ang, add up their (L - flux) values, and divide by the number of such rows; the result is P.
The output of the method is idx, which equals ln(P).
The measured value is 1.7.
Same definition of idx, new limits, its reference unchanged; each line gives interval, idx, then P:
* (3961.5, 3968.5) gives 1.5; 5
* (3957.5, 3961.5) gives -0.2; 1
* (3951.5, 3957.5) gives -0.2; 1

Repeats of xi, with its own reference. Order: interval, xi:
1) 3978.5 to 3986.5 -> 0.78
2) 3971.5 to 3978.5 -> 0.27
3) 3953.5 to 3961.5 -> 0.52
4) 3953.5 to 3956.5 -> 0.70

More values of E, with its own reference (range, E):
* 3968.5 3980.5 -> 0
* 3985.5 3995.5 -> 150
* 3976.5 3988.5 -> 100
